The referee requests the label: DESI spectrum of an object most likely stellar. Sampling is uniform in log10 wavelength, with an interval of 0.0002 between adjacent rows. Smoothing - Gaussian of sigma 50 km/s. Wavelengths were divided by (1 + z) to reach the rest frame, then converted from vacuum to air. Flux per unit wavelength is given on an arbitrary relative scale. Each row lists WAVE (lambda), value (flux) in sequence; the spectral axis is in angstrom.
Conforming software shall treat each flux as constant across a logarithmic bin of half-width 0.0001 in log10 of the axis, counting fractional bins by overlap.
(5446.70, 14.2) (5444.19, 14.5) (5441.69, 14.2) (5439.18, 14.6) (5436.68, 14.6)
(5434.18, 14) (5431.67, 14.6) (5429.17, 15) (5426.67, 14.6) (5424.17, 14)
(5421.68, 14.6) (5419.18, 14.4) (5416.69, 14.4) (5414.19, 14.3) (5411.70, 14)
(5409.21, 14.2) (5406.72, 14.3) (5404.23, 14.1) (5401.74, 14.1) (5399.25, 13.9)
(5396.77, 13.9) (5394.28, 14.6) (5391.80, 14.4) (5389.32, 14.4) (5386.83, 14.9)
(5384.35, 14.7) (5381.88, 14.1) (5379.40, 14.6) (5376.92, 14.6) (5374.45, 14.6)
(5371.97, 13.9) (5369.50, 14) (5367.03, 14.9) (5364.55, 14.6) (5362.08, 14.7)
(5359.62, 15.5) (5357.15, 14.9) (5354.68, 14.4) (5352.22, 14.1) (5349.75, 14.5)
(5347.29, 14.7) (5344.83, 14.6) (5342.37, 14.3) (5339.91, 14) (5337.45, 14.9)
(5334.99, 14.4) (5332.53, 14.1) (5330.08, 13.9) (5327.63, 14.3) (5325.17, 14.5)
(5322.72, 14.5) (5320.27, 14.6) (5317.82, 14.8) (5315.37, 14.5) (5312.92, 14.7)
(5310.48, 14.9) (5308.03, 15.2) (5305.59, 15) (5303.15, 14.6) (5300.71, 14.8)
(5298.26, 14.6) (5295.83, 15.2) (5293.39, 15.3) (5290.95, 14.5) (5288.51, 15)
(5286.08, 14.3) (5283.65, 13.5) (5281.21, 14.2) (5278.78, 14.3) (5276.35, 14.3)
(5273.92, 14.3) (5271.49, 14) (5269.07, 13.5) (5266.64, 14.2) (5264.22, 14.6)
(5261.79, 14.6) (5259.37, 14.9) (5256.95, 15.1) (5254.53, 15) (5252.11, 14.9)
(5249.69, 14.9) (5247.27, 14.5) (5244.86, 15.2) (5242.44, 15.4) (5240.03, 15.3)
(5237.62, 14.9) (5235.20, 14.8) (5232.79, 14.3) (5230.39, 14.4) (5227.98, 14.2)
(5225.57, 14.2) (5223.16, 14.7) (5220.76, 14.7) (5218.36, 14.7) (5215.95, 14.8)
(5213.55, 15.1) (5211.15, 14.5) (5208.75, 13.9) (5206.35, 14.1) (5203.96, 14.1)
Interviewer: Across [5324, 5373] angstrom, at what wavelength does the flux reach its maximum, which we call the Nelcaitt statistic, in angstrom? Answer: 5359.62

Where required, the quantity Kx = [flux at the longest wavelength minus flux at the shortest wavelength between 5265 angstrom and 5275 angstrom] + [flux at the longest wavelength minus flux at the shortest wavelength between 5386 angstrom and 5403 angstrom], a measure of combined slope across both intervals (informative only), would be -0.70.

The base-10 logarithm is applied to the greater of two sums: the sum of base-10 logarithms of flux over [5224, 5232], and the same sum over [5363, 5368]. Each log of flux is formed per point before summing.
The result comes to 0.54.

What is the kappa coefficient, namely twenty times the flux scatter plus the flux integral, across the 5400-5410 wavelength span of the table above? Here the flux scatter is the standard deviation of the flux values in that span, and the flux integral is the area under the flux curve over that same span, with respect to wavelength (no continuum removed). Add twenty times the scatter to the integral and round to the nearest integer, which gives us 143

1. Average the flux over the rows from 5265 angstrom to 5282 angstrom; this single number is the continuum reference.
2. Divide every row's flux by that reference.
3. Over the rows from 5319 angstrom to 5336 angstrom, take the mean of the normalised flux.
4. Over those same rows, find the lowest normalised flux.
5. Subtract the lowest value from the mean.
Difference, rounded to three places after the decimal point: 0.030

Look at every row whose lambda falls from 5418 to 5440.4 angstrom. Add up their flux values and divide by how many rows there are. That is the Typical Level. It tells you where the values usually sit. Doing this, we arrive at 14.5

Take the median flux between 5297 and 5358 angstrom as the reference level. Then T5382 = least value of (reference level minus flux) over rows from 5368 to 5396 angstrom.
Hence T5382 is -0.3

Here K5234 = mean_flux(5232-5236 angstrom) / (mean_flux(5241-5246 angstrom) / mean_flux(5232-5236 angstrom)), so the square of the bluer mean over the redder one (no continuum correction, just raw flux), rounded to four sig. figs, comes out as 13.84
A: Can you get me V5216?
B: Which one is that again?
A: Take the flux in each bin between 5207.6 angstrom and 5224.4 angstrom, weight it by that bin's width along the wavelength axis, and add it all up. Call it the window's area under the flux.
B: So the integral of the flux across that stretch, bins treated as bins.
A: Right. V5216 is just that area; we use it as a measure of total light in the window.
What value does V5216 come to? 246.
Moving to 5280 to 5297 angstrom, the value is 248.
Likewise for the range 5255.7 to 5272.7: 245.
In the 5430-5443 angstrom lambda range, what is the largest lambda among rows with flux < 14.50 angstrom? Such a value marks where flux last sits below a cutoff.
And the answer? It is 5441.69 angstrom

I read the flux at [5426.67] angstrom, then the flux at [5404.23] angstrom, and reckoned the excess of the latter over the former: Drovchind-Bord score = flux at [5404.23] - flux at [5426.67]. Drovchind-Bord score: -0.50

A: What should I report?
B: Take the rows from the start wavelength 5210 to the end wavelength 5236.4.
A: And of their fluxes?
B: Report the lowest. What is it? 14.2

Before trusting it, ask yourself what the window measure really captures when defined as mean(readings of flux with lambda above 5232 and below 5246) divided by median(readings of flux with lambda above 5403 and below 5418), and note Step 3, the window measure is 1.05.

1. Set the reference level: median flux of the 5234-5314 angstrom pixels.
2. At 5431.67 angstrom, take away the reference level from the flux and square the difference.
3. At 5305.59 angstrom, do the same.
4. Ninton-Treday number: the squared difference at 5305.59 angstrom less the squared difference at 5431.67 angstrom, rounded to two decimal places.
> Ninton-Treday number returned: 0.00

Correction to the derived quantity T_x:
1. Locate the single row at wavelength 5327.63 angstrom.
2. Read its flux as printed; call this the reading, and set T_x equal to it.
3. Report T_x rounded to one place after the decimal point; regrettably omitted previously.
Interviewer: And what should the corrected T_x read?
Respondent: 14.3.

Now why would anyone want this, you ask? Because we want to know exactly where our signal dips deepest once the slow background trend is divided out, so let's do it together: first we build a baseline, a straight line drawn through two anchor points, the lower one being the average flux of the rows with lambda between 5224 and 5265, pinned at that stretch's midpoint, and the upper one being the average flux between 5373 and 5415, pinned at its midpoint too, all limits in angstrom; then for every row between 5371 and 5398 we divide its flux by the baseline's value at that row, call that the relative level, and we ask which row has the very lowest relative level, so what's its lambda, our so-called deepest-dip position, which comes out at 5371.97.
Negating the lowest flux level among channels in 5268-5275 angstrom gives -13.50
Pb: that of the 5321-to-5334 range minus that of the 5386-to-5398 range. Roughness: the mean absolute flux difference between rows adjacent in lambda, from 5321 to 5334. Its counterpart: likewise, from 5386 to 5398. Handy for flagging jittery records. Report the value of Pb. -0.15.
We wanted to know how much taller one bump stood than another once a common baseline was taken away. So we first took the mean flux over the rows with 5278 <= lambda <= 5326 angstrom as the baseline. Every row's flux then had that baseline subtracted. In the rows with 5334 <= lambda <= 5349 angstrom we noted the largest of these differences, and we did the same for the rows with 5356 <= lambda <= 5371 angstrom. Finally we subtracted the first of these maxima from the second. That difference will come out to 0.6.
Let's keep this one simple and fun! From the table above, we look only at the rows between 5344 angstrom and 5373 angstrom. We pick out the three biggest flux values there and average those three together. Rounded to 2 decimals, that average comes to 15.10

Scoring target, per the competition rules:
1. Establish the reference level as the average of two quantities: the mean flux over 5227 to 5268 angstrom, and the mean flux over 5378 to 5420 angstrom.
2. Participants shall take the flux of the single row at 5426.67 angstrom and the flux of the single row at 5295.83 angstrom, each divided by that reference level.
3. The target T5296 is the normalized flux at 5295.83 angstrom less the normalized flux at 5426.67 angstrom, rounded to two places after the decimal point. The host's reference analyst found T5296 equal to 0.04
